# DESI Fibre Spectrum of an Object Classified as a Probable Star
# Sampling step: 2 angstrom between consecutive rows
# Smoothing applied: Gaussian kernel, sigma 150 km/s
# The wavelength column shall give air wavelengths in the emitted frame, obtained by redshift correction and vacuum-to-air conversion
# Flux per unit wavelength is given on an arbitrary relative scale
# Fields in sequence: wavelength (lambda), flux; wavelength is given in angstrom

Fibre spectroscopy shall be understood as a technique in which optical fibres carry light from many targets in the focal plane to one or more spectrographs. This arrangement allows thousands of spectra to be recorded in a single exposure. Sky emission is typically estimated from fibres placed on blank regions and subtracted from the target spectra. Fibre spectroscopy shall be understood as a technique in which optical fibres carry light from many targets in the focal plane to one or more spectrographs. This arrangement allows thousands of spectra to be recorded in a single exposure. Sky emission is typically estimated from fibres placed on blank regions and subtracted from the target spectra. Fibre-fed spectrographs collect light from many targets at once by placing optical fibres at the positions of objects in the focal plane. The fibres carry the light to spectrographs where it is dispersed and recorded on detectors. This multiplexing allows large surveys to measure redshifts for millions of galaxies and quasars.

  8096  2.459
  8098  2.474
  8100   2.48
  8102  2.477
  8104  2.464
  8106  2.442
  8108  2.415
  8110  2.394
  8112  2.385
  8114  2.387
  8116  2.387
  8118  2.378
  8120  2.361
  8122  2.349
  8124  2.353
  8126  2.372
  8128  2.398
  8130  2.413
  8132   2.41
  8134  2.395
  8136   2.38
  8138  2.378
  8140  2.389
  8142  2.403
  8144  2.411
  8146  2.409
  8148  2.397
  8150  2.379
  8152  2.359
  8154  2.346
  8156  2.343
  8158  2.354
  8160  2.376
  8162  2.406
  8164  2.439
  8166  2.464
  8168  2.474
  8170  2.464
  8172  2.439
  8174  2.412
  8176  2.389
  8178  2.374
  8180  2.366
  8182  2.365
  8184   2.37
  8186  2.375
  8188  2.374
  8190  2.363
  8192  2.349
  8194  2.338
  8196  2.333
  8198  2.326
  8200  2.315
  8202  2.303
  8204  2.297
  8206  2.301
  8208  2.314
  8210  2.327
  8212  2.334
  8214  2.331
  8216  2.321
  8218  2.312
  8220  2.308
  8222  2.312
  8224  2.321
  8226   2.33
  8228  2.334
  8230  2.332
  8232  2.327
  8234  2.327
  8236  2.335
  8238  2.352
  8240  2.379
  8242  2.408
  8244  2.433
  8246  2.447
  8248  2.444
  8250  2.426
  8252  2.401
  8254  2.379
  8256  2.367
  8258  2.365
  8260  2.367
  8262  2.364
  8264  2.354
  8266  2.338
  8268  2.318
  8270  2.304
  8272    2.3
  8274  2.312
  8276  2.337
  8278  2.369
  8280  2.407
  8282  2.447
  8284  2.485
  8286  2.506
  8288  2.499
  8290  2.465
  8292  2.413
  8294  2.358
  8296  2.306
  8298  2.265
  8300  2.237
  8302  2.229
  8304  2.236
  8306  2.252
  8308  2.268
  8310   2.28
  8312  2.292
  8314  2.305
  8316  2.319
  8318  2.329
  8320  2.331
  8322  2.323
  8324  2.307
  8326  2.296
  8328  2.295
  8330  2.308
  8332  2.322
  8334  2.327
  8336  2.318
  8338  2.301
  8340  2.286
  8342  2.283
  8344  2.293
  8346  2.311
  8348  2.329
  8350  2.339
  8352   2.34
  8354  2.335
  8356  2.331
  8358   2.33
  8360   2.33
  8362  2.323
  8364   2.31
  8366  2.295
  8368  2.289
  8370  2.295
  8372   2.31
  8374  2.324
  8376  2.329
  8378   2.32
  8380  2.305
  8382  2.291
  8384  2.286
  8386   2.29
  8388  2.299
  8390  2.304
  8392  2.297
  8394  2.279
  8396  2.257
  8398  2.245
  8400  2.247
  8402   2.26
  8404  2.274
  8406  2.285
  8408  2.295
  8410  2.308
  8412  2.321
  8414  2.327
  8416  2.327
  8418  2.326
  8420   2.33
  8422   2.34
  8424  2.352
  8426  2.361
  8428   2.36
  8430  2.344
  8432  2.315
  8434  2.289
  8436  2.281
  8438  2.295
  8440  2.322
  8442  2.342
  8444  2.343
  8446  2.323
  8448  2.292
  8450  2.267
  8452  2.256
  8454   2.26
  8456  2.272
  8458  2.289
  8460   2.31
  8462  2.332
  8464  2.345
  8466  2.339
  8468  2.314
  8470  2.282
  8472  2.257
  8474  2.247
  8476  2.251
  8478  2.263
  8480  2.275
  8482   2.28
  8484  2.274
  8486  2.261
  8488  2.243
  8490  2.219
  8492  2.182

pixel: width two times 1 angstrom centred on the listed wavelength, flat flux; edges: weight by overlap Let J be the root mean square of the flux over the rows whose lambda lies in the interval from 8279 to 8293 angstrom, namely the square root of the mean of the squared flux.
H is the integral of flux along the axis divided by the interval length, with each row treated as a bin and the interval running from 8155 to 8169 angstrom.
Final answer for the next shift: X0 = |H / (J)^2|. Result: 0.398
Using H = 2.41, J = 2.46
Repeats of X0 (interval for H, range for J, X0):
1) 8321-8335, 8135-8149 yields 0.403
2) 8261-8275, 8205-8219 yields 0.432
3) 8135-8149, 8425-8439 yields 0.445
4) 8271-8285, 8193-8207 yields 0.444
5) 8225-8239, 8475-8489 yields 0.455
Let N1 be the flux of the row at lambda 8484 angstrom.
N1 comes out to 2.274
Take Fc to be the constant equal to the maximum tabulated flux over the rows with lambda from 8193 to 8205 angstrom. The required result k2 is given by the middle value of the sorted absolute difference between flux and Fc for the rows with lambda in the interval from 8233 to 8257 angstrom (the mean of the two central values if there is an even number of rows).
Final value 0.052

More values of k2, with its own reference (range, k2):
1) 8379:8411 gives 0.050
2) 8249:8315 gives 0.046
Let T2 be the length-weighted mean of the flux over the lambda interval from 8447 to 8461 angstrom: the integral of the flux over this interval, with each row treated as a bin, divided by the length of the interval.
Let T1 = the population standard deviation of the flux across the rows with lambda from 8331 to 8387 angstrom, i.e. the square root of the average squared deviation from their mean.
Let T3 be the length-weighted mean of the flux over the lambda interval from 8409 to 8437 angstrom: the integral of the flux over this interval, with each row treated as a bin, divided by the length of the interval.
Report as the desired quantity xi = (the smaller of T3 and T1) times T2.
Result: 0.041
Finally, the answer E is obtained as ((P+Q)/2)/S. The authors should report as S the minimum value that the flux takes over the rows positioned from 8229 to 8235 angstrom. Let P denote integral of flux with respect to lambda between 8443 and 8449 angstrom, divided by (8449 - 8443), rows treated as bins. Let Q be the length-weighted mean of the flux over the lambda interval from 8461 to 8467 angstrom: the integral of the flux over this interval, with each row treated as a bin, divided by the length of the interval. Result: 1.00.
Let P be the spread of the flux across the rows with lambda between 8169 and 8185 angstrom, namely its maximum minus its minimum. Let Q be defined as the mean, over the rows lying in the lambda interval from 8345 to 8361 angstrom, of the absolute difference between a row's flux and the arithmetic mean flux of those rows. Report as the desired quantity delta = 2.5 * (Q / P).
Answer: 0.1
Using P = 0.099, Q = 0.006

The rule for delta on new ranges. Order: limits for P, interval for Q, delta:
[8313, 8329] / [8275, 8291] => 3.6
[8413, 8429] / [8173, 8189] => 0.8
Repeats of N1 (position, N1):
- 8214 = 2.331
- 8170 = 2.464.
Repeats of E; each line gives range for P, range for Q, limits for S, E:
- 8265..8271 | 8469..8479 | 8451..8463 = 1.02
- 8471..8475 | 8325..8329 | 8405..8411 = 1.00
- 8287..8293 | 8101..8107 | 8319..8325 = 1.07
